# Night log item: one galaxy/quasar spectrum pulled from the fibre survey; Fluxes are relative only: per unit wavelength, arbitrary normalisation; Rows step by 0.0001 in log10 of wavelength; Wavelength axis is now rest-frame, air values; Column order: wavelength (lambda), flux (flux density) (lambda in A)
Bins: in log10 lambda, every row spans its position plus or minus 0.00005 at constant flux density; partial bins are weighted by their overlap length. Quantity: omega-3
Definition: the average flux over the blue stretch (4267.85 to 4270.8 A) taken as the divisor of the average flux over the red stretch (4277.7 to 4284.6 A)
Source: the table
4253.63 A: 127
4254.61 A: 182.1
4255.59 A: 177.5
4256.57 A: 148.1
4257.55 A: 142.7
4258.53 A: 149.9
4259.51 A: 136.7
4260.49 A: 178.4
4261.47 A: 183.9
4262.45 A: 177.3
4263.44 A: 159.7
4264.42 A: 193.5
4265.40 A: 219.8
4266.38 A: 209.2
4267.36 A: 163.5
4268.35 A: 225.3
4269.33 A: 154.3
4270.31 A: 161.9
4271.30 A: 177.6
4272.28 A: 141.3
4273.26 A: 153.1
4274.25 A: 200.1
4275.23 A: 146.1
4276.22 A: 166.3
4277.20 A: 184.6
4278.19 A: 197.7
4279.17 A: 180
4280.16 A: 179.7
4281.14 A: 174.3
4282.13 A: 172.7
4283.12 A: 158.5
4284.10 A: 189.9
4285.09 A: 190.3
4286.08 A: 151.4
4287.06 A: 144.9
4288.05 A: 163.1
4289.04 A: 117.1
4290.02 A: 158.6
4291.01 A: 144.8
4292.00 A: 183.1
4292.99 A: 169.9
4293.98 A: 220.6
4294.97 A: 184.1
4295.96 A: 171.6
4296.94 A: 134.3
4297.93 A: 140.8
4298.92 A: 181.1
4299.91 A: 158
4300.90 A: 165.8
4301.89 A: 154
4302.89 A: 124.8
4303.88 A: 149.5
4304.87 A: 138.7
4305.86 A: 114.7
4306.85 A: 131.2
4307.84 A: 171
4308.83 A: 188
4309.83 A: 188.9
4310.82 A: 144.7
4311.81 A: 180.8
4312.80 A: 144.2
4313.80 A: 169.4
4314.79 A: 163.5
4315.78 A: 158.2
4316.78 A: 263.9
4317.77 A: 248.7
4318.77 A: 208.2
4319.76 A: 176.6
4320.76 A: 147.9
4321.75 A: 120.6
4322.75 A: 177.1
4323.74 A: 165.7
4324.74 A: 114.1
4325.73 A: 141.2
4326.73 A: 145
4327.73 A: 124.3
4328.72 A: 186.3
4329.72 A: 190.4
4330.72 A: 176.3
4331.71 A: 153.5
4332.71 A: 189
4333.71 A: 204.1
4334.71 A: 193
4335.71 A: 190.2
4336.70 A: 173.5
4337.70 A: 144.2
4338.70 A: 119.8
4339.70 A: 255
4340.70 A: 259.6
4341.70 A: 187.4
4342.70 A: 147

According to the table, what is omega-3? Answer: 0.99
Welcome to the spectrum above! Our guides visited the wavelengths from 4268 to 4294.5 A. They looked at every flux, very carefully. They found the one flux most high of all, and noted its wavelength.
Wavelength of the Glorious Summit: 4268.35 A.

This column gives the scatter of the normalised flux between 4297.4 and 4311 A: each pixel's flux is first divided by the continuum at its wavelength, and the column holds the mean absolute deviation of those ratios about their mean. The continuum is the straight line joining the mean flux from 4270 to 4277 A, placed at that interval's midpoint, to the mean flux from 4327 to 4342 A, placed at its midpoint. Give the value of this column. 0.108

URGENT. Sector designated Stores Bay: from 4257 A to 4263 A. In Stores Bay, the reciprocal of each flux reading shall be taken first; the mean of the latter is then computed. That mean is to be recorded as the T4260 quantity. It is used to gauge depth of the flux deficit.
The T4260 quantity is 0.0063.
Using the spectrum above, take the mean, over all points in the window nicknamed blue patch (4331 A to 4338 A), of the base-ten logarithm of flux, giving 2.25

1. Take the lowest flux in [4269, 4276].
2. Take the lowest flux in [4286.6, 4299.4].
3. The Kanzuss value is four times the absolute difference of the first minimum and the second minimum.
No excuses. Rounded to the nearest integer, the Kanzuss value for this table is 97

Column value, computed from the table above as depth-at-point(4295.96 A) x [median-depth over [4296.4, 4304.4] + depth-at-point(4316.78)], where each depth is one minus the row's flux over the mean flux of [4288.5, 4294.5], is 0.018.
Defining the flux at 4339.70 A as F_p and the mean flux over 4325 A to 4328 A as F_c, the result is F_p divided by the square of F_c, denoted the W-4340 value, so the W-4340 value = 0.014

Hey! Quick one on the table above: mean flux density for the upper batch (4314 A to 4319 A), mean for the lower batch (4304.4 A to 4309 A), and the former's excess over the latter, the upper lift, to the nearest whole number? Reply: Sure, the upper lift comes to 60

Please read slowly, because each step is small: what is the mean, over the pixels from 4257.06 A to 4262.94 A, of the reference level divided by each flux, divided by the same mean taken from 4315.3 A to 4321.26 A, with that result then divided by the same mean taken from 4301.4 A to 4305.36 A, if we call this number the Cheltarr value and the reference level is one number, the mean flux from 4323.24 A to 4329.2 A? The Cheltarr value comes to 1.16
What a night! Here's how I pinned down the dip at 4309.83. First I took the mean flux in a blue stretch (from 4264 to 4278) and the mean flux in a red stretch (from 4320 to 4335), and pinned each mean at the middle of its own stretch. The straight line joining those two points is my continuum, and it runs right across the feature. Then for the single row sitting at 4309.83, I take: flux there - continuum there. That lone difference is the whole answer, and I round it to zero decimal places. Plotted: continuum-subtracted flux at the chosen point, 22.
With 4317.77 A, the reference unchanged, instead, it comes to 84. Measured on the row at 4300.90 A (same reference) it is -4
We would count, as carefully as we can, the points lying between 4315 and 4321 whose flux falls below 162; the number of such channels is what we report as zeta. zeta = 2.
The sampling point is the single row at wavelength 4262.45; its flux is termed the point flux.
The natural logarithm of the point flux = 5.18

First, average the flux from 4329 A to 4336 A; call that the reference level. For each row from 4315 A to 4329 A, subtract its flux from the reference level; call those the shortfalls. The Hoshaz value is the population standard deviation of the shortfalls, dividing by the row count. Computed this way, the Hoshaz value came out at 44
